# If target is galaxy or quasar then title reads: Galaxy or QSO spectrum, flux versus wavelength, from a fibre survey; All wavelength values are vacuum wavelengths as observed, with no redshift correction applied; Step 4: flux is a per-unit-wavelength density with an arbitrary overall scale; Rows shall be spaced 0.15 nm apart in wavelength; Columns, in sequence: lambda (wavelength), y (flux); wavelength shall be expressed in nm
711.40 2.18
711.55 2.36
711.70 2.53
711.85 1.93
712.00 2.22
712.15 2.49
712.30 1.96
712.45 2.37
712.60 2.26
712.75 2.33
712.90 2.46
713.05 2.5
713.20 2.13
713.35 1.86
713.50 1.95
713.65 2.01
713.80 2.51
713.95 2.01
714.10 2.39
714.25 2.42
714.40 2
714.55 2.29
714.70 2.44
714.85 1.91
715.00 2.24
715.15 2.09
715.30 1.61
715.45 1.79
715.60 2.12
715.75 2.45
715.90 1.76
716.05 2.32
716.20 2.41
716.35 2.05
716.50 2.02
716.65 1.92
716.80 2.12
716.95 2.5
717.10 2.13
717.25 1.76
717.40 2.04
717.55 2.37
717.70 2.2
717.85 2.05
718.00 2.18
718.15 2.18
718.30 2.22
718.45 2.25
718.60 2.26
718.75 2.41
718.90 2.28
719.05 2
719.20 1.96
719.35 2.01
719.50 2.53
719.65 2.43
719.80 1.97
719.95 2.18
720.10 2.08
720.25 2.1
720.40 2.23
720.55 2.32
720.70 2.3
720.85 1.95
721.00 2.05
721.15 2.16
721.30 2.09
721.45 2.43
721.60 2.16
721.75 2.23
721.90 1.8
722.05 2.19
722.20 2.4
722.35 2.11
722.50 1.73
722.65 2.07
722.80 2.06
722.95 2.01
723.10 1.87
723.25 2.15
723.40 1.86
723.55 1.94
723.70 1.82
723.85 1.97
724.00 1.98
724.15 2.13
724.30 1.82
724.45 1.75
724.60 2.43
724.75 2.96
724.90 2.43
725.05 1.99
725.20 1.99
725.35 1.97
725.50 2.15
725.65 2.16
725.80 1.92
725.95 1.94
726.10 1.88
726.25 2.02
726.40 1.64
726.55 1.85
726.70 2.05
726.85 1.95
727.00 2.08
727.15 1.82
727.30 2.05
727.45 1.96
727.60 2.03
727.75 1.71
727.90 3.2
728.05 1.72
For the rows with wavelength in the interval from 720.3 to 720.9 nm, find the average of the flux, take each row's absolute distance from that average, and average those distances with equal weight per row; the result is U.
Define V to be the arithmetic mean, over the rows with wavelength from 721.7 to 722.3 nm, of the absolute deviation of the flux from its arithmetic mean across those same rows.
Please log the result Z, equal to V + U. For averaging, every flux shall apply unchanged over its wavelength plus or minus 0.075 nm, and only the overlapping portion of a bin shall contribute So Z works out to 0.30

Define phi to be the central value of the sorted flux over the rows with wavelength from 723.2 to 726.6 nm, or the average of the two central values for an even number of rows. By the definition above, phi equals 1.97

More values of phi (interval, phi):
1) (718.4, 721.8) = 2.18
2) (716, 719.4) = 2.18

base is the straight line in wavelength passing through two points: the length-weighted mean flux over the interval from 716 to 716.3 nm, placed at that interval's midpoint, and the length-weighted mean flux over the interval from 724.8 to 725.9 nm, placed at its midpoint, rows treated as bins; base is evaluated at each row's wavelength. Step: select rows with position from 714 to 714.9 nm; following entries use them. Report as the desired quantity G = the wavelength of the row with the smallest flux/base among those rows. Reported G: 714.85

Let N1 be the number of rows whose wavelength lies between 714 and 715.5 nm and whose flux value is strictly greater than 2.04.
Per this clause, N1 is 6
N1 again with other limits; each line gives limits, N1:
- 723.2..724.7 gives 3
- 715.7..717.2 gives 7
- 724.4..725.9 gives 5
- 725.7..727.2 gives 2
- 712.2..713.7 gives 6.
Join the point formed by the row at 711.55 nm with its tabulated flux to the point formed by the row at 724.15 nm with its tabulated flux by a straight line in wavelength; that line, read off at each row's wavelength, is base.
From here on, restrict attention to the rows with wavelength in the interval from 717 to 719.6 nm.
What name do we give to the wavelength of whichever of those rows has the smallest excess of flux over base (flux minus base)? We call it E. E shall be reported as 717.25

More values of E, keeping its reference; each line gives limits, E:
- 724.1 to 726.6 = 726.40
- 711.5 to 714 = 713.35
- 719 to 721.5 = 719.20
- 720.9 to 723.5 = 722.50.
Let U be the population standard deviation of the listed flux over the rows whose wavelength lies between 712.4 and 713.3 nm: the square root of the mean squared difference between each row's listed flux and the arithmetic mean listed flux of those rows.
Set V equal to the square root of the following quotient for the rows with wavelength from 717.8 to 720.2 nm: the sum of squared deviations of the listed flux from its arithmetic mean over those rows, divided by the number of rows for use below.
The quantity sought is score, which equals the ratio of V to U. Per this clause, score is 1.3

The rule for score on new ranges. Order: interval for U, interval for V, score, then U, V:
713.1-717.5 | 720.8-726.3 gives 1.0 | 0.24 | 0.234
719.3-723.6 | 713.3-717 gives 1.3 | 0.19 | 0.251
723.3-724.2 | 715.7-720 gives 2.1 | 0.10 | 0.204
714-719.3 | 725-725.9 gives 0.4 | 0.22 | 0.091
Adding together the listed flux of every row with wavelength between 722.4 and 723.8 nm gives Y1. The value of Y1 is 17.5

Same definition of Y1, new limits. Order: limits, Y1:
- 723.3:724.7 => 17.7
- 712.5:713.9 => 20.0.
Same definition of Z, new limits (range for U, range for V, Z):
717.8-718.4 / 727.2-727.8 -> 0.17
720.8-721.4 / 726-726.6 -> 0.17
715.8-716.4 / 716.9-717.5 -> 0.44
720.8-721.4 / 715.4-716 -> 0.32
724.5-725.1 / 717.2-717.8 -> 0.45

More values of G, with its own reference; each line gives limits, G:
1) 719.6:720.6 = 719.80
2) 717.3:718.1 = 717.40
